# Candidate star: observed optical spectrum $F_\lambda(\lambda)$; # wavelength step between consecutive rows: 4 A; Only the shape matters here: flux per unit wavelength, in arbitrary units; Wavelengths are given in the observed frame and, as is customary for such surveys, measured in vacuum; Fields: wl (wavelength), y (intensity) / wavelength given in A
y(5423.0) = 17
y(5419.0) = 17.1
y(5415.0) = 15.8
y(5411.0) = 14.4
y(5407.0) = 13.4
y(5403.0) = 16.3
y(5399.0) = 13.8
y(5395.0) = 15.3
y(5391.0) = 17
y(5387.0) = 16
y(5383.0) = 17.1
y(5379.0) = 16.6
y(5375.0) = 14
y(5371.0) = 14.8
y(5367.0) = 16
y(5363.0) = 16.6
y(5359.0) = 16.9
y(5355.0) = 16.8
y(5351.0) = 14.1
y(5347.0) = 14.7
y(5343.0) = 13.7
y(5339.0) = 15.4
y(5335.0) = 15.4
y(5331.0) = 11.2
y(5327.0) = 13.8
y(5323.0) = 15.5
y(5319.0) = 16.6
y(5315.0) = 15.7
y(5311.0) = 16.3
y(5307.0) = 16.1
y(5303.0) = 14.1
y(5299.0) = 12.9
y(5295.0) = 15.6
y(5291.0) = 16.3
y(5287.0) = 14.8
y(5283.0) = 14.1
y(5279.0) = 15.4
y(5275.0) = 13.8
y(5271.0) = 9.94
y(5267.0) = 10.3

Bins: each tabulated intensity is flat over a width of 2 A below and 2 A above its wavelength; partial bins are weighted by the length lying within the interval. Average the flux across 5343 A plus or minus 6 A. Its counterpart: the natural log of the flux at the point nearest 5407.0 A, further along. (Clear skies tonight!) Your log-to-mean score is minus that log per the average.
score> -0.178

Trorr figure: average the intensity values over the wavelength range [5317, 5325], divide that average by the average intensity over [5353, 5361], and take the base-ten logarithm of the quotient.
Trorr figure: -0.0211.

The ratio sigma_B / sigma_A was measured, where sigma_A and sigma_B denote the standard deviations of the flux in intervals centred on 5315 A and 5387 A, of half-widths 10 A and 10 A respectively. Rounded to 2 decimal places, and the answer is 1.69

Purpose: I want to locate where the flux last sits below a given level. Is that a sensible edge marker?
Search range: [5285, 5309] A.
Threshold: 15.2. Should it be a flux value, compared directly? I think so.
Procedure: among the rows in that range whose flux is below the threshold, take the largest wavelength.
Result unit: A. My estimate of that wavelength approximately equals 5303.0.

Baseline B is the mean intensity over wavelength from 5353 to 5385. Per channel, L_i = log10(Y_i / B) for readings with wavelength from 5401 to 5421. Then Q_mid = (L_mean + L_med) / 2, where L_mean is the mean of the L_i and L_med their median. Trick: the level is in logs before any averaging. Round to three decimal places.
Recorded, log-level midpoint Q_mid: -0.015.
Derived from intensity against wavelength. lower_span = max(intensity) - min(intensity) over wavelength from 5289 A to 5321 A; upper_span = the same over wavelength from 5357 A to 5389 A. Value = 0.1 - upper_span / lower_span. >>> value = -0.74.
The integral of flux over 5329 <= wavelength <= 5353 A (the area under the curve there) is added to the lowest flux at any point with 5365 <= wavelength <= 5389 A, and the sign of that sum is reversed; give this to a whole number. -352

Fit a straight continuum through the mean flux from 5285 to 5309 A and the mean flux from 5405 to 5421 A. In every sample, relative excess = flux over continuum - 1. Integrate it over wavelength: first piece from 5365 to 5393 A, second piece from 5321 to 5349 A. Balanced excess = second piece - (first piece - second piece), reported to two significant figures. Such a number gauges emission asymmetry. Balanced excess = -4.5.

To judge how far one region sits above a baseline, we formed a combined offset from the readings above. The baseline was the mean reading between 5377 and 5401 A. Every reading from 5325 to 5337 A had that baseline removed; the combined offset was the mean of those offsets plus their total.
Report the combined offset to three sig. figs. -10.0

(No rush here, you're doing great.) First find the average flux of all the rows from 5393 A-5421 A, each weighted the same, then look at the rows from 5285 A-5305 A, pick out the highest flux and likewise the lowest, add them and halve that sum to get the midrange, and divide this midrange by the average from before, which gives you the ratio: 0.96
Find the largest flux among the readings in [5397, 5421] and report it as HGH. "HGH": 17.1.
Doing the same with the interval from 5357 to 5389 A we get 17.1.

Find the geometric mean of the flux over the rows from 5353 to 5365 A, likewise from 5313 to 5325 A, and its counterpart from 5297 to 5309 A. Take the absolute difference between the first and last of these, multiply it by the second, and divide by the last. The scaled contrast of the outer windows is 2.7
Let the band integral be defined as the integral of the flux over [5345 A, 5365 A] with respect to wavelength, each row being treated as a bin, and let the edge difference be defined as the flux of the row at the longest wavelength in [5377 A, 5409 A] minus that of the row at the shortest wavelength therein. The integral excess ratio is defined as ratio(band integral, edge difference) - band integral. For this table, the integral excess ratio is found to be -415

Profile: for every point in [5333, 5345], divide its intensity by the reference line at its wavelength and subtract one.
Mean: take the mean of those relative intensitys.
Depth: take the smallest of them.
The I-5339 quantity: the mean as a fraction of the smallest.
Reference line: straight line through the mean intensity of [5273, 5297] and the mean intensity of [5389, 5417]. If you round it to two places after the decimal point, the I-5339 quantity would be 0.17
